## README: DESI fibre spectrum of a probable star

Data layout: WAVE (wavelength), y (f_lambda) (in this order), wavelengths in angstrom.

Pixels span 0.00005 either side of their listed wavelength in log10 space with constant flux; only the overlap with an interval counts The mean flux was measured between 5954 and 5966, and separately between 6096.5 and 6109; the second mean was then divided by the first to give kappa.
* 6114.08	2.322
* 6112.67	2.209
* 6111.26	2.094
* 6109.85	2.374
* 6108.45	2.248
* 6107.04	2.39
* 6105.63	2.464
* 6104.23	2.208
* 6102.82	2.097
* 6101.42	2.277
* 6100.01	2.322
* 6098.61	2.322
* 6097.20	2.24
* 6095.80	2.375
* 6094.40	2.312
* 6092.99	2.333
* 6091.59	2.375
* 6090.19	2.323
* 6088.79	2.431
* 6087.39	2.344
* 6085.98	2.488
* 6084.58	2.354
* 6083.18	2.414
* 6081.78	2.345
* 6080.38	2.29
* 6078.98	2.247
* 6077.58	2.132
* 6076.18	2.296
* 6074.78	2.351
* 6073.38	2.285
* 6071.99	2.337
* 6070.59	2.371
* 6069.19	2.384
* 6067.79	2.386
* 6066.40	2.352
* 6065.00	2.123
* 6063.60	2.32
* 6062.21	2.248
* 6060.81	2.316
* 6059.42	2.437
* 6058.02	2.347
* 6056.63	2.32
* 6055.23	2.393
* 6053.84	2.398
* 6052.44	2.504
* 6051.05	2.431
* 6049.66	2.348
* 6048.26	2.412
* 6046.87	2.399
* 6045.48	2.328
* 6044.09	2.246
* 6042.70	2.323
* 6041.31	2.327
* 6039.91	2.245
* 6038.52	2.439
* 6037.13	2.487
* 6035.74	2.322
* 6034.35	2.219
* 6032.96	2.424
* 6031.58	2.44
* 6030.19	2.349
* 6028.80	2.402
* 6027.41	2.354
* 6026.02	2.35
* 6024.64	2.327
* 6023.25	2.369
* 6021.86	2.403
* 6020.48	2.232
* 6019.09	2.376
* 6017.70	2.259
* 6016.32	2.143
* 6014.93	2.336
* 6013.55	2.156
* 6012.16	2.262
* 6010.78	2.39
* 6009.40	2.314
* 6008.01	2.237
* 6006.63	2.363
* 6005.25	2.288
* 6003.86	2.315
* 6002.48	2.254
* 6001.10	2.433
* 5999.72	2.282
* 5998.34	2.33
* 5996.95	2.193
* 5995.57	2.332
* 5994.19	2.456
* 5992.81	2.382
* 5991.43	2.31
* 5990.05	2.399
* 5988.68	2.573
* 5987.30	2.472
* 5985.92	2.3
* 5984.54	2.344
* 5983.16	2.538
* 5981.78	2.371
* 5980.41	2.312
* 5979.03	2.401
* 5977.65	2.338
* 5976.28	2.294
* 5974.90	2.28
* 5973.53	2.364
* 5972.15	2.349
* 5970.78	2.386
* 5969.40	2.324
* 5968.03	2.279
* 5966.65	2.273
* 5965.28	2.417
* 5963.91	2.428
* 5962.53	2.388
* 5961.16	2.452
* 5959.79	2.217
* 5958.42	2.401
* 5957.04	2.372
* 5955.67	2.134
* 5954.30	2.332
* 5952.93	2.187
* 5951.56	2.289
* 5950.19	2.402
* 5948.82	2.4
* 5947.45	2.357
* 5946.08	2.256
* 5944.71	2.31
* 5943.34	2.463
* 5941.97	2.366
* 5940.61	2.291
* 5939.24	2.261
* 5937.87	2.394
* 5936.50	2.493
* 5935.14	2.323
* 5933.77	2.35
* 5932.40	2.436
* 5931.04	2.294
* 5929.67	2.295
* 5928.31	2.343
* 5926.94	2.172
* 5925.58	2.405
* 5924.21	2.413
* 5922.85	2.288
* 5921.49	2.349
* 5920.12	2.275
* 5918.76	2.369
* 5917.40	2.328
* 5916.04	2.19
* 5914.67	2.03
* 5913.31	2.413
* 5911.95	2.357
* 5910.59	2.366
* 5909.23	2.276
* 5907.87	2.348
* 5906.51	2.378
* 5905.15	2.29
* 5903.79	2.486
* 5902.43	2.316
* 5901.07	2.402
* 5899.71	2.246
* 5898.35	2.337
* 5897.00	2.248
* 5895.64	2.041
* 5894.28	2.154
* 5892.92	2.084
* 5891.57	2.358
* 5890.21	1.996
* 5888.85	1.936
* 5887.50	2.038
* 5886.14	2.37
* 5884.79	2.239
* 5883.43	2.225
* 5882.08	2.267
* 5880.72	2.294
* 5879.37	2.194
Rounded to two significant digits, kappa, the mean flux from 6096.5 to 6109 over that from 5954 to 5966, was 0.97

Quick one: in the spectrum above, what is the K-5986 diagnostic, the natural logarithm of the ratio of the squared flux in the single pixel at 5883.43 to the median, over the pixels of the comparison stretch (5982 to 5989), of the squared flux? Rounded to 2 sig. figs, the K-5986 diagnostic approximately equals -0.21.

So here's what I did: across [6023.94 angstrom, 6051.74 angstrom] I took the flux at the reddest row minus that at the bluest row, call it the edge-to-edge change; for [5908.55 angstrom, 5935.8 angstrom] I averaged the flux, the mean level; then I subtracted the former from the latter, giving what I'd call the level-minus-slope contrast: 2.21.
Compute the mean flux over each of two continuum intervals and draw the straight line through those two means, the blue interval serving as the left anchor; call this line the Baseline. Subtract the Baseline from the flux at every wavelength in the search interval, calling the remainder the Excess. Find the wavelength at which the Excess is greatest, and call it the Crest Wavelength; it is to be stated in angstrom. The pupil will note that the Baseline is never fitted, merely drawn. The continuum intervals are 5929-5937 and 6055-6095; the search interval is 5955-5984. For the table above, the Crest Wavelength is 5983.16 angstrom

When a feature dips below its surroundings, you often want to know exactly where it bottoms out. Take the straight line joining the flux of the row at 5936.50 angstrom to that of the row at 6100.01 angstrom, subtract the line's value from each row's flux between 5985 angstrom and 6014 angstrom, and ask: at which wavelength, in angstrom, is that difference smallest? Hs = 6013.55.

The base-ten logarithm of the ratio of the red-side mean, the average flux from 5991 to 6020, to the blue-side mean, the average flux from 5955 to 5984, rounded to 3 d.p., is -0.008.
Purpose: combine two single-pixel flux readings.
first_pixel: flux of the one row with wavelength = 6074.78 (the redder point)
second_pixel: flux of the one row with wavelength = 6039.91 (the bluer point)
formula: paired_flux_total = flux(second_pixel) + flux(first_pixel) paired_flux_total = 4.60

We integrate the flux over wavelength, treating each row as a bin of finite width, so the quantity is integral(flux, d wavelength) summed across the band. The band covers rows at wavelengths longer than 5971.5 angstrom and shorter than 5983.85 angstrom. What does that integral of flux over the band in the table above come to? 29.2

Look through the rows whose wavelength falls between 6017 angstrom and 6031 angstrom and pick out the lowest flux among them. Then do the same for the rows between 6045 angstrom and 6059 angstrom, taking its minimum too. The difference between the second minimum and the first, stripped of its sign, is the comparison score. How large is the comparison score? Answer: 0.09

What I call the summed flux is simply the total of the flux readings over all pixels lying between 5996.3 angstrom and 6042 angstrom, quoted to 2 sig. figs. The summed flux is 77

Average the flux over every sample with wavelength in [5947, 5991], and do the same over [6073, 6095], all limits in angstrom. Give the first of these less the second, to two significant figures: 0.023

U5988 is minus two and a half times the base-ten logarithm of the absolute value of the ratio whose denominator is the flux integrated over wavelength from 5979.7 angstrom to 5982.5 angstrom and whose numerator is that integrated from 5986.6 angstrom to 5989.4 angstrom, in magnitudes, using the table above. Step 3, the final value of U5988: -0.08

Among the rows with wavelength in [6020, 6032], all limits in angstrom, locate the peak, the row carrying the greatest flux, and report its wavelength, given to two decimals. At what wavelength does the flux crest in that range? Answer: 6031.58 angstrom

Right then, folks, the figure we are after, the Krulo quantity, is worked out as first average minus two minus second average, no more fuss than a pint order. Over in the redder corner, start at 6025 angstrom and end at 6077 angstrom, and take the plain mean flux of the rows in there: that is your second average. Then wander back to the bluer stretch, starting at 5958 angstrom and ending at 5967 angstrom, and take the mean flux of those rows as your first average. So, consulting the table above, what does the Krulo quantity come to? -1.98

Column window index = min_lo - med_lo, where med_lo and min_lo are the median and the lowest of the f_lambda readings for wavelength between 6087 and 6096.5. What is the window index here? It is -0.03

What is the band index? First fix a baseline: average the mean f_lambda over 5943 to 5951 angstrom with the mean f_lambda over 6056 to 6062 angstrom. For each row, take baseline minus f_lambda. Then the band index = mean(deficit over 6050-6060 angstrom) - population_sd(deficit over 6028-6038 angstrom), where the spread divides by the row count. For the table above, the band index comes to -0.13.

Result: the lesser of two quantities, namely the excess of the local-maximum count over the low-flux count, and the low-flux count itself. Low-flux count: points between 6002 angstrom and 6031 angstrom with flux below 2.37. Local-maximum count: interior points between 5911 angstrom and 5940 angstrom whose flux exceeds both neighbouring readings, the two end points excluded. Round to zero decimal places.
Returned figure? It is -10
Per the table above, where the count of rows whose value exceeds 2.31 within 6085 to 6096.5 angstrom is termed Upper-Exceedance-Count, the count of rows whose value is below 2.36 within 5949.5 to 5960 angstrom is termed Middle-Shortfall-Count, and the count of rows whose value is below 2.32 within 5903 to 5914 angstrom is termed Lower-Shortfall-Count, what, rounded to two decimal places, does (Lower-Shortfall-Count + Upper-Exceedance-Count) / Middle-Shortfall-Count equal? 2.00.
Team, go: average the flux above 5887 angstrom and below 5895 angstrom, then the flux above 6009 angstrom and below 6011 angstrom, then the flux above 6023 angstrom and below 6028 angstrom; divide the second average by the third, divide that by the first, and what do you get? 0.478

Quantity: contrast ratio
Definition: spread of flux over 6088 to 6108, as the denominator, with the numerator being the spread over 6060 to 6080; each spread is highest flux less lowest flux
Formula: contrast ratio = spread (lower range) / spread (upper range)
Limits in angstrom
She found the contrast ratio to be 0.72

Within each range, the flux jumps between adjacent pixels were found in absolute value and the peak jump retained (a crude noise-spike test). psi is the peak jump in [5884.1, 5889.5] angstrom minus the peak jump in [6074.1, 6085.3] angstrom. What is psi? 0.168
